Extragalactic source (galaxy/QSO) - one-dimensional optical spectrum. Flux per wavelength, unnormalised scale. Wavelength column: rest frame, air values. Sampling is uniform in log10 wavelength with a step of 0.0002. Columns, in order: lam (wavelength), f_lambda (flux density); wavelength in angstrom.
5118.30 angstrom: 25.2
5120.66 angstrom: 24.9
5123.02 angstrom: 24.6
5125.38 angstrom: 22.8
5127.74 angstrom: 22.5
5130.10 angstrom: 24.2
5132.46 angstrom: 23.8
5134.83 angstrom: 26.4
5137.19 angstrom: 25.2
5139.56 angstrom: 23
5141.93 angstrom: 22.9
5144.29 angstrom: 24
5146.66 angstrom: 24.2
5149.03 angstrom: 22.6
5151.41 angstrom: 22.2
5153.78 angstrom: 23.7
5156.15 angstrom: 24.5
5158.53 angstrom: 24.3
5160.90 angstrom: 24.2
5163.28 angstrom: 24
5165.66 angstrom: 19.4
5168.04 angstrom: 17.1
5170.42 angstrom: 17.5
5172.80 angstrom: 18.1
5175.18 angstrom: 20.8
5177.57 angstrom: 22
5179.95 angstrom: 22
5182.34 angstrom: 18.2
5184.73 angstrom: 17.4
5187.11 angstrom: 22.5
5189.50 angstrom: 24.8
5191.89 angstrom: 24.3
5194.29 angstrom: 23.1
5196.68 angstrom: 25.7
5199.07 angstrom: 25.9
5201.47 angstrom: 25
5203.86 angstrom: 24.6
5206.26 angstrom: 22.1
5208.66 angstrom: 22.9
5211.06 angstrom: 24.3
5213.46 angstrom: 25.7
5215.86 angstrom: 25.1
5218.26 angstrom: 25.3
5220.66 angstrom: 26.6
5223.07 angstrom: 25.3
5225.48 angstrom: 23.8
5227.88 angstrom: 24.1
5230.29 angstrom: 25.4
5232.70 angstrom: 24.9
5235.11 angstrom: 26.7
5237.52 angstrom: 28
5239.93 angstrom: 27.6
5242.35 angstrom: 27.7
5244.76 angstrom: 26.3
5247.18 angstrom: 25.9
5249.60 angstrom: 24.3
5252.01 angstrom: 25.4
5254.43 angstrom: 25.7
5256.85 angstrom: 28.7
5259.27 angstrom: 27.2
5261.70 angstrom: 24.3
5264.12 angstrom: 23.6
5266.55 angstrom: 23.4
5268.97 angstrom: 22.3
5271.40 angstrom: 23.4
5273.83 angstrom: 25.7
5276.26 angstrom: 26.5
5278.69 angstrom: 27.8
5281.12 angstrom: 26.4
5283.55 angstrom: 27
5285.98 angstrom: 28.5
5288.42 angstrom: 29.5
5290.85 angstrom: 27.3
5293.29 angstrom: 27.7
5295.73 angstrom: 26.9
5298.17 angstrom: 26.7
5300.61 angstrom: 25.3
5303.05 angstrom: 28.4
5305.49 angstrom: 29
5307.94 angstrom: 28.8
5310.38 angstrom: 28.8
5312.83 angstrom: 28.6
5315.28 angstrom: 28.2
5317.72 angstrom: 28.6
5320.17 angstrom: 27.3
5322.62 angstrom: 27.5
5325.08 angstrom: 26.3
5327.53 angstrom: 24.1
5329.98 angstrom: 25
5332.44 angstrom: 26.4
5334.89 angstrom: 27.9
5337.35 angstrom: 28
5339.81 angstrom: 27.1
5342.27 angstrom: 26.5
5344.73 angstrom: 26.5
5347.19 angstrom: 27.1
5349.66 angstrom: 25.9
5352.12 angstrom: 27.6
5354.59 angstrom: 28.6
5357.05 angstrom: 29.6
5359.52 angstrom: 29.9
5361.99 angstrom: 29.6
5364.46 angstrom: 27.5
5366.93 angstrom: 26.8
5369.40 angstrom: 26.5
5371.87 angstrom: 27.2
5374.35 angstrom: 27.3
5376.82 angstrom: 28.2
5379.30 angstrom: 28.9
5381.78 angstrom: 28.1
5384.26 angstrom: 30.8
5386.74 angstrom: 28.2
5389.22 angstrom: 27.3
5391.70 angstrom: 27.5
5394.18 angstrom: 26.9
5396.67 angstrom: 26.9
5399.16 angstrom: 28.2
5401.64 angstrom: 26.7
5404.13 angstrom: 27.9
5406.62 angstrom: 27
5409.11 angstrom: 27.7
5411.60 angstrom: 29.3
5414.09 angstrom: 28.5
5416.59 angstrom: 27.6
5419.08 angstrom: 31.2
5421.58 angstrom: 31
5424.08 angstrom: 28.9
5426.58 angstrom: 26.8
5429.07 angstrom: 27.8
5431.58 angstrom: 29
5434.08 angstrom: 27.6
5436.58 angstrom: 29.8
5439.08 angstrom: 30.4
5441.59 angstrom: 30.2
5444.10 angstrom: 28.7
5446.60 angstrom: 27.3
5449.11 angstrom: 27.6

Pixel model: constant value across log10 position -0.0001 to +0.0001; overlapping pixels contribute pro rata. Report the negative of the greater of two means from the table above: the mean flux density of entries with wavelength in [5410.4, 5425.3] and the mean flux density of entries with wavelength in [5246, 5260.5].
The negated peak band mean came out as -29.4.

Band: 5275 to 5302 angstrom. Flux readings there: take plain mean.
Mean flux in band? 27.2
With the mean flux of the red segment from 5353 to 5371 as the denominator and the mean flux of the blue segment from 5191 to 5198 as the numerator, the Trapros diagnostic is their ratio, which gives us 0.86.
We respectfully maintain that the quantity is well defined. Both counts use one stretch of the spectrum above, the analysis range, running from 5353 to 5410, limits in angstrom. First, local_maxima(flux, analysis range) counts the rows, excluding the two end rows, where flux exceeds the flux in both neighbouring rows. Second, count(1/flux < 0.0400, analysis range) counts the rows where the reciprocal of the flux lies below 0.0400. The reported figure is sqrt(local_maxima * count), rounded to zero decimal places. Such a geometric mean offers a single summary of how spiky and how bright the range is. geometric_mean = 12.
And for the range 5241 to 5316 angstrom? 11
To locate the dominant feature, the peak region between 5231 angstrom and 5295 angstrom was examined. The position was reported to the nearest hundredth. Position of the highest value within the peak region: 5288.42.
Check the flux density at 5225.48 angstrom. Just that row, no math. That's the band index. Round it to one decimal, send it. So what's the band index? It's 23.8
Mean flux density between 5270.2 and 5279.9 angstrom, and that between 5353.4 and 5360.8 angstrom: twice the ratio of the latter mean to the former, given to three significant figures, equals 2.27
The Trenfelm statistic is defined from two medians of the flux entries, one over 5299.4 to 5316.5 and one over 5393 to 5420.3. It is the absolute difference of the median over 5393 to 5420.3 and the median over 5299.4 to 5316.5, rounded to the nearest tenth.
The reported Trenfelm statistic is 0.9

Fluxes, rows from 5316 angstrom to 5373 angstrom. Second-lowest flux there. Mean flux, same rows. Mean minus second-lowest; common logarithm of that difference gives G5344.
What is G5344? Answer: 0.4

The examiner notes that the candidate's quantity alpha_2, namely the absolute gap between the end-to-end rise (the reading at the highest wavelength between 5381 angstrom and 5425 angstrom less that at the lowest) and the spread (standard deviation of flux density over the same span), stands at 0.6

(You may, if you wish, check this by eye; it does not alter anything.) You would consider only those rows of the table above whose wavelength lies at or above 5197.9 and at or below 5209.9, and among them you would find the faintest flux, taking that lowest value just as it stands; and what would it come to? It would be 22.1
